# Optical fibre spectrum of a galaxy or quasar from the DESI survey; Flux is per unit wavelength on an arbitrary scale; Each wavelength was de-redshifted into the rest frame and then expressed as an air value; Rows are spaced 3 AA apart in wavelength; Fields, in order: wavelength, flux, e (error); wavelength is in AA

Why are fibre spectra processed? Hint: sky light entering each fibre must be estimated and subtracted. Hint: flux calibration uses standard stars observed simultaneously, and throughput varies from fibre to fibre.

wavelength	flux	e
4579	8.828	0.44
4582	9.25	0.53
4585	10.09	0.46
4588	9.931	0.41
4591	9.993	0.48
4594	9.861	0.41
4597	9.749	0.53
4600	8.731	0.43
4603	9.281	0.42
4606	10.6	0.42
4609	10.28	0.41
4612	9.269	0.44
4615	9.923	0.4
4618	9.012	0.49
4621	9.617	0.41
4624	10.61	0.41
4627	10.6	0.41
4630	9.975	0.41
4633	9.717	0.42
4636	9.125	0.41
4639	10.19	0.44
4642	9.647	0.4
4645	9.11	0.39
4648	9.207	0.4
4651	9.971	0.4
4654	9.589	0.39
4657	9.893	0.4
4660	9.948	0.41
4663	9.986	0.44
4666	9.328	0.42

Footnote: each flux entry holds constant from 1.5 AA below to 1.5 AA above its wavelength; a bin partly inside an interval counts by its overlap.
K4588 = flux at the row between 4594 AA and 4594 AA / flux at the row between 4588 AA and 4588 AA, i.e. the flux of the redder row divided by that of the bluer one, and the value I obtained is 0.99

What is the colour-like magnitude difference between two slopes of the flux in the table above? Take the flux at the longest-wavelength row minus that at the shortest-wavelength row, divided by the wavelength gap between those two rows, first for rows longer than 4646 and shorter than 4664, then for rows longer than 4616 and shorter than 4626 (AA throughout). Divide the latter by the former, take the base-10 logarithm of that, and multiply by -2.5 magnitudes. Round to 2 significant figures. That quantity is -1.8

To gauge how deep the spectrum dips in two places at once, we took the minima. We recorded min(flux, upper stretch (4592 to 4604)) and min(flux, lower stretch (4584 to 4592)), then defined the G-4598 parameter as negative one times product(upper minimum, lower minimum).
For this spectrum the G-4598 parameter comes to -86.7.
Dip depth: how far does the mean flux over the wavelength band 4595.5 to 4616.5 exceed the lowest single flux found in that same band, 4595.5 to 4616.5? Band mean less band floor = 1.0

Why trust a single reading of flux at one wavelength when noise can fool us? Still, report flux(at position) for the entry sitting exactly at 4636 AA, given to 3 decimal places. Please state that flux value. 9.125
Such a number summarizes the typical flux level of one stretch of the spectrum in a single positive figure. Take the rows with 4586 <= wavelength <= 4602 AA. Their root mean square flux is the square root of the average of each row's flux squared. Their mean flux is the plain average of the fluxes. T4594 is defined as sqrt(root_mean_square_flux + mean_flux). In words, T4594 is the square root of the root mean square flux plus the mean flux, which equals 4.40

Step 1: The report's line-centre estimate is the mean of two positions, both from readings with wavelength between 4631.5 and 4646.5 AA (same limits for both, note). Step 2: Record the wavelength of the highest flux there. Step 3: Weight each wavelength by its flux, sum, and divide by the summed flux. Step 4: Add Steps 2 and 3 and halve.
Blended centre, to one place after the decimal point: 4639.0 AA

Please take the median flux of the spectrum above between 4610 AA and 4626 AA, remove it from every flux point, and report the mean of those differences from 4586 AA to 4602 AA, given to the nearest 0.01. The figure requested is 0.04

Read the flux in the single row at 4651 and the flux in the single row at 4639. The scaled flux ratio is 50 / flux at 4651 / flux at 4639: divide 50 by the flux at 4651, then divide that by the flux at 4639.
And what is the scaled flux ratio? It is 0.49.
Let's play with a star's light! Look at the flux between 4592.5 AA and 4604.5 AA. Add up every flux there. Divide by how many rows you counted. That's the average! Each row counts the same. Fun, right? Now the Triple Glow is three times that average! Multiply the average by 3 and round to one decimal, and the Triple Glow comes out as 28.2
